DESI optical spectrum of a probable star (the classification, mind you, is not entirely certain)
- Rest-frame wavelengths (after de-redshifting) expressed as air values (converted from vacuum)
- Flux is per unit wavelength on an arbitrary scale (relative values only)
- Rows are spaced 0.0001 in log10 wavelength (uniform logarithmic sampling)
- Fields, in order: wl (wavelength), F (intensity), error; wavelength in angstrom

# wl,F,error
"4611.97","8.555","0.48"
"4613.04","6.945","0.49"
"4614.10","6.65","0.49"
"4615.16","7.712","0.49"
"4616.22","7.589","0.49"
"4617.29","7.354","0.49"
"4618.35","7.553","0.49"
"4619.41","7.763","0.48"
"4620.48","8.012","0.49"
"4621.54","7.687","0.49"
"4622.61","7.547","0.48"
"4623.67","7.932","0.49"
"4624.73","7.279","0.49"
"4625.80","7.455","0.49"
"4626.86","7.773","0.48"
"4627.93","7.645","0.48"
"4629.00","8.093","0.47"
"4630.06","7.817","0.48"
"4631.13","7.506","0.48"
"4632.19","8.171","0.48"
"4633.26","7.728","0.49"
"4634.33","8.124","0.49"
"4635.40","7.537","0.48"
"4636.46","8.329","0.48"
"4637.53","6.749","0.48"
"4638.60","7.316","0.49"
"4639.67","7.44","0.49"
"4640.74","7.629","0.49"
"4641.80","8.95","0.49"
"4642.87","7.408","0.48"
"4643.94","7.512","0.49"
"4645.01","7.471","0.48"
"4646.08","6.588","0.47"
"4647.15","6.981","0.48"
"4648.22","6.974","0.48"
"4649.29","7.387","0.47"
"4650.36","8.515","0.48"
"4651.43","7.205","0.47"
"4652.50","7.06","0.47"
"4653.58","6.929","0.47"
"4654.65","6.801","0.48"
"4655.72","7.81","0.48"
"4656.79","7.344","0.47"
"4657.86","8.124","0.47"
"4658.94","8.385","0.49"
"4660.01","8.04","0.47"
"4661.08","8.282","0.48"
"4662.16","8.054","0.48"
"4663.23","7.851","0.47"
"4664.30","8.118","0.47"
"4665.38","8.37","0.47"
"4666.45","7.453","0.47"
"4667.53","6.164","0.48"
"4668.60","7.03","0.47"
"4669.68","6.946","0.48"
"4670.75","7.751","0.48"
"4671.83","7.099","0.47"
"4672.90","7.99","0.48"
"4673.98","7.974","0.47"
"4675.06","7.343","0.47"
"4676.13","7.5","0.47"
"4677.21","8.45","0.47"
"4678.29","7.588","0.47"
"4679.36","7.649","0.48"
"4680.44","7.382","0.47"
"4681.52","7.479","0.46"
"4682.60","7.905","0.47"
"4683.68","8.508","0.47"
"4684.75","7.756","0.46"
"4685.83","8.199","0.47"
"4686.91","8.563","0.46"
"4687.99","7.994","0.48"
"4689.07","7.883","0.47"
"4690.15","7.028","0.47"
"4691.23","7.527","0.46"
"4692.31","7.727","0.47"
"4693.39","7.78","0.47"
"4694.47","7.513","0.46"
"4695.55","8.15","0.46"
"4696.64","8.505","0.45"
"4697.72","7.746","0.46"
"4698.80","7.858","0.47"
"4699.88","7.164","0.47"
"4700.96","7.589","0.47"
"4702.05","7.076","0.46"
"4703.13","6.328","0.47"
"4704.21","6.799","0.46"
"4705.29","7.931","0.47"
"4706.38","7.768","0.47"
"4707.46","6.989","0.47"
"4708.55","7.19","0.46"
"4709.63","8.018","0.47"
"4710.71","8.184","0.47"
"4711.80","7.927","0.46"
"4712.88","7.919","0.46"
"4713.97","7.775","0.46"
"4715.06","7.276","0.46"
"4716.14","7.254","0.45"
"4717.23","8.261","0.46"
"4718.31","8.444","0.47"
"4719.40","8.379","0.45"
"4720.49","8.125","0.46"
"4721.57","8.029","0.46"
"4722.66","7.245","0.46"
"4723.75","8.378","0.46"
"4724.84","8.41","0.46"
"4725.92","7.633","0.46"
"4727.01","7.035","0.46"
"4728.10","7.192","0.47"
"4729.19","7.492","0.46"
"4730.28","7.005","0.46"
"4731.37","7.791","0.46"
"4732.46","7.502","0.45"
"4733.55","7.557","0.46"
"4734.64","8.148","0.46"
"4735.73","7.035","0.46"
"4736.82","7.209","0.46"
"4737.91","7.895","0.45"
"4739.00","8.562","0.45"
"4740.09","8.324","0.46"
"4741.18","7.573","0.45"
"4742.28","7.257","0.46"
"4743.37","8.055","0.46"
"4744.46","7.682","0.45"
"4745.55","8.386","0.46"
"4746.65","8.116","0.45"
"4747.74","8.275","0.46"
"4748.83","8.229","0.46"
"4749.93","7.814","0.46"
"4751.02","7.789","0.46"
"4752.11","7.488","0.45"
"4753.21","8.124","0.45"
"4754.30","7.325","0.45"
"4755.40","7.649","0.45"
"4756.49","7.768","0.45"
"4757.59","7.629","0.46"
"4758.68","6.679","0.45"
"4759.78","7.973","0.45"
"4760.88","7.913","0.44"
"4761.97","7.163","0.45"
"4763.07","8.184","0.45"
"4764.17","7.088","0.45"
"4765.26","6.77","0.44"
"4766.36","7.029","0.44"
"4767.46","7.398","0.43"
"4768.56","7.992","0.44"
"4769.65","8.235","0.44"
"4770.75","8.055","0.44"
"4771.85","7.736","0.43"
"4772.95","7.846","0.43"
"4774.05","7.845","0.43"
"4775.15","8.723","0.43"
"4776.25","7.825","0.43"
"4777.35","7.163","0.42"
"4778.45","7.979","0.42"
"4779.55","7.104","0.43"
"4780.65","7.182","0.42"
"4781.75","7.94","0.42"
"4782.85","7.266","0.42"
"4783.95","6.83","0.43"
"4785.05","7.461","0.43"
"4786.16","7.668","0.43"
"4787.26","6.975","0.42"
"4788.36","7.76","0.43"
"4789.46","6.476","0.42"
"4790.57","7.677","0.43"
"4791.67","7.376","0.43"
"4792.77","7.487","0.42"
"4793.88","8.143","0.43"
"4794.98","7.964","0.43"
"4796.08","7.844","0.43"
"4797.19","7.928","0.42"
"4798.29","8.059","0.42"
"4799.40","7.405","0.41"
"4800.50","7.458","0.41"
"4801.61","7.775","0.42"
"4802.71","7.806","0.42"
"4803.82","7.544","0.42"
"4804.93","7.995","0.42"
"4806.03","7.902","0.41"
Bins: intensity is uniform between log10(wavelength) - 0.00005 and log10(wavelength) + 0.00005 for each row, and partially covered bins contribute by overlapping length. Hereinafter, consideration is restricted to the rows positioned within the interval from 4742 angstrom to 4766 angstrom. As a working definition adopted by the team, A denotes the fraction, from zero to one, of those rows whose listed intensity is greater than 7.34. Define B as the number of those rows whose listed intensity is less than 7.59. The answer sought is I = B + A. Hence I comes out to 7.7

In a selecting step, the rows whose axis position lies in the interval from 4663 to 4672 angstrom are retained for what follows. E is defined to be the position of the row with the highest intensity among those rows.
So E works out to 4665.38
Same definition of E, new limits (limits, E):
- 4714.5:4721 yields 4718.31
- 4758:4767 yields 4763.07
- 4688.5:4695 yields 4689.07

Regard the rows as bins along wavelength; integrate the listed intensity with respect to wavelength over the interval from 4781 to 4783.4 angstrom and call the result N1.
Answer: 18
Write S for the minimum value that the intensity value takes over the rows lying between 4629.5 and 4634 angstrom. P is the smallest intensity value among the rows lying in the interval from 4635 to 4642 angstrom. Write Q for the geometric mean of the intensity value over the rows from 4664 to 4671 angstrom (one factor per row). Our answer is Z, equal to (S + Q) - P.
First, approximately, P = 6.749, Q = 7.4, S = 7.506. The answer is 8.1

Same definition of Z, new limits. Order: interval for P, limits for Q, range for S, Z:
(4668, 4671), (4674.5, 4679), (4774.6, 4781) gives 7.9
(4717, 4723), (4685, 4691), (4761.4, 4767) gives 7.4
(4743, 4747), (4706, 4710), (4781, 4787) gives 6.6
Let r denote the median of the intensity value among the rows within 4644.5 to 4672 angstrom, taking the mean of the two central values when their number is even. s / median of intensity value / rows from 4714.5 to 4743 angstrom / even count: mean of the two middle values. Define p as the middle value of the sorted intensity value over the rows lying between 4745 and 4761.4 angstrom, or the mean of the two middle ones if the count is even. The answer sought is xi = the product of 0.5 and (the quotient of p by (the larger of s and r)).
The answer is 0.514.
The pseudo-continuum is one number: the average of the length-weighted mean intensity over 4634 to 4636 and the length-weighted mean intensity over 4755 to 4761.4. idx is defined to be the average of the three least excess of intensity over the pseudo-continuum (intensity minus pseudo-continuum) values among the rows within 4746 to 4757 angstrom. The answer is -0.23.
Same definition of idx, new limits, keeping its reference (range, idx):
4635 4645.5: -0.56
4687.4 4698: -0.36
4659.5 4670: -1.00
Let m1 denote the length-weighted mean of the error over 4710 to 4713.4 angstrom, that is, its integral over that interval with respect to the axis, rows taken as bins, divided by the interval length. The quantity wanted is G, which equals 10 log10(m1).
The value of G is -3.33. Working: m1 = 0.464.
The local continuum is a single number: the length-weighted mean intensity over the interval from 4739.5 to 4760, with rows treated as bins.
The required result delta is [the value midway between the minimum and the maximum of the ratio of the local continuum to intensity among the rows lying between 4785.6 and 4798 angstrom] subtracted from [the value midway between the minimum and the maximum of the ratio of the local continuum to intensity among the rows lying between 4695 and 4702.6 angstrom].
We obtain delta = -0.071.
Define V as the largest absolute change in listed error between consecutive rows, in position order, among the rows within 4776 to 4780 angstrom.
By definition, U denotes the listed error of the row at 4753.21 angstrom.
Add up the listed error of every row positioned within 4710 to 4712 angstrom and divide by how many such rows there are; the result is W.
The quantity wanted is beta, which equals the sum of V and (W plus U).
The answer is 0.925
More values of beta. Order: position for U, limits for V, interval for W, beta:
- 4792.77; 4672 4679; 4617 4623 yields 0.917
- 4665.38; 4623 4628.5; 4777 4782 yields 0.902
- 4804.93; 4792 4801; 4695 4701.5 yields 0.893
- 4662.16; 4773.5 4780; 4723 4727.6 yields 0.950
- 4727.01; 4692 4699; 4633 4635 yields 0.960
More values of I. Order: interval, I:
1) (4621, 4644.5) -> 10.9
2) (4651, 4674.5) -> 10.6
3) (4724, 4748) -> 10.7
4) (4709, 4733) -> 8.7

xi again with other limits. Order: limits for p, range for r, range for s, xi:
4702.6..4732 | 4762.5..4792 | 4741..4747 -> 0.494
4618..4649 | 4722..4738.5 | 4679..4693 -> 0.487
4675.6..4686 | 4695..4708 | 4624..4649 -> 0.502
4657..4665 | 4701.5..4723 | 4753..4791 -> 0.517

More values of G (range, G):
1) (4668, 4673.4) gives -3.22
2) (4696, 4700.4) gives -3.35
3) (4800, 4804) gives -3.80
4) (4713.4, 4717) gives -3.41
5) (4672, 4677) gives -3.26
